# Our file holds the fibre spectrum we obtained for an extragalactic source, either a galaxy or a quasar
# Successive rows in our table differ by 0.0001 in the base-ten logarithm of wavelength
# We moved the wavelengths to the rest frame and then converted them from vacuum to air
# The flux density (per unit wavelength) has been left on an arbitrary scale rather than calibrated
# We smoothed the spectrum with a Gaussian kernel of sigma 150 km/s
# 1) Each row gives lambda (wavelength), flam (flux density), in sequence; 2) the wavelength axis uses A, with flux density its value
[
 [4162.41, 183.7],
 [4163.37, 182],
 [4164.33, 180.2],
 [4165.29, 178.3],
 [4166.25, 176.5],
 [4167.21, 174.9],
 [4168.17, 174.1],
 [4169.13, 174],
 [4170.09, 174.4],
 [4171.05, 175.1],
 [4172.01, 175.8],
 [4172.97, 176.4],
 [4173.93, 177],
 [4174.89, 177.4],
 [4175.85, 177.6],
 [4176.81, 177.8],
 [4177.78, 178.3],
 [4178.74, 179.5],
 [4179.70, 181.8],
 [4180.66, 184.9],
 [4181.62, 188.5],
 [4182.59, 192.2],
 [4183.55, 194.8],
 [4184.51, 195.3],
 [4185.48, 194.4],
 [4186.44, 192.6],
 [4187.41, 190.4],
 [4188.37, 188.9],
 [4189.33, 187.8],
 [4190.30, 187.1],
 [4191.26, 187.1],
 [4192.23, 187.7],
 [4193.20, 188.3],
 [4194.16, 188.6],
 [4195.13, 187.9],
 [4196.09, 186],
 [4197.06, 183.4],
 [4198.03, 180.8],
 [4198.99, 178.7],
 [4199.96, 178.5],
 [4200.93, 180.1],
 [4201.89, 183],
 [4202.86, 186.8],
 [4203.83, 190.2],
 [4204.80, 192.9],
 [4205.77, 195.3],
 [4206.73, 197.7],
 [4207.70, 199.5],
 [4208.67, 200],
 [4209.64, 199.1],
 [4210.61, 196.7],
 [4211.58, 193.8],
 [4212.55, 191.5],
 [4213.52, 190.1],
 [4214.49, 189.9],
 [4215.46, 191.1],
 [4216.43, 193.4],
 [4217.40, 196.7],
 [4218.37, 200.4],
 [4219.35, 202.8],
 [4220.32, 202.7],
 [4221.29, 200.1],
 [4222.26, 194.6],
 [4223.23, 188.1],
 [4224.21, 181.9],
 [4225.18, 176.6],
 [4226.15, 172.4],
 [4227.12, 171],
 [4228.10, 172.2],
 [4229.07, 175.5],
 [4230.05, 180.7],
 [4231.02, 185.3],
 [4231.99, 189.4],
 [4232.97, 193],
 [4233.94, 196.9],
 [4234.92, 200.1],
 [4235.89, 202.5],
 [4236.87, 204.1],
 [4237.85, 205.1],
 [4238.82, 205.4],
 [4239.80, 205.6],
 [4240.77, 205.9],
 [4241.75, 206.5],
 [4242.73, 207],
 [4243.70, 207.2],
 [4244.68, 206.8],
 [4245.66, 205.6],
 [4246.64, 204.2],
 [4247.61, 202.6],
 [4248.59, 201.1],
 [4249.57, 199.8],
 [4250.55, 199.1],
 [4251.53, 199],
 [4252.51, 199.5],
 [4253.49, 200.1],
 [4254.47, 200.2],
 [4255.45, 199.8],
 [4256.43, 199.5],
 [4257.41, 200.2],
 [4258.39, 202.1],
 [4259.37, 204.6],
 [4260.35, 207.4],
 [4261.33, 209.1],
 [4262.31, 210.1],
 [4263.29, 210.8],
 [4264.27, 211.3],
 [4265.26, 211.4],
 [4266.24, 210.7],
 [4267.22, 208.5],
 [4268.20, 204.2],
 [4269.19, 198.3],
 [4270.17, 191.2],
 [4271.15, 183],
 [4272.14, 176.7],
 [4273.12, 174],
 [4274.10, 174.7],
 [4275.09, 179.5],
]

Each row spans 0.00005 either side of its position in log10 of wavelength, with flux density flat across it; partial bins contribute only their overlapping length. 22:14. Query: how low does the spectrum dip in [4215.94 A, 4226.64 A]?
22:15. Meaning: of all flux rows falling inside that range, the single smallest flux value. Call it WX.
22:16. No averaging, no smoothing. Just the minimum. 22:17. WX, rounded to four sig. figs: 172.4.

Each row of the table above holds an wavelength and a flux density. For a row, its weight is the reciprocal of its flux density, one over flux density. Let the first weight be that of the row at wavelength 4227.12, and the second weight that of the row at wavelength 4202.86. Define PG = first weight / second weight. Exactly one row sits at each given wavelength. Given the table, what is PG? 1.09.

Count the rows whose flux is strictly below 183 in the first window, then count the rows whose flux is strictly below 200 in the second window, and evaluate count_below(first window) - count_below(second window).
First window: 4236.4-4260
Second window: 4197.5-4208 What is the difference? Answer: -11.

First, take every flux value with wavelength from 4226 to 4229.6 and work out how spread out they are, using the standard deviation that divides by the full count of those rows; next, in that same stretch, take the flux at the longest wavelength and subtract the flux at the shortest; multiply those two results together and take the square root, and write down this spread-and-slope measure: 2.3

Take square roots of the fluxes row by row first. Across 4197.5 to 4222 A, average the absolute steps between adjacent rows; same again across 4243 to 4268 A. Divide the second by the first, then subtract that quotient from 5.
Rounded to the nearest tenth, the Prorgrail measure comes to 4.5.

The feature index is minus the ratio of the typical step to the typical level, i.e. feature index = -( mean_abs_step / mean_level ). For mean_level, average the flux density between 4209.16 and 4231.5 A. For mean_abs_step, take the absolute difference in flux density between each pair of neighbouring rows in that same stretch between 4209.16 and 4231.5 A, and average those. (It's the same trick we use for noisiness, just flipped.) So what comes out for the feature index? -0.016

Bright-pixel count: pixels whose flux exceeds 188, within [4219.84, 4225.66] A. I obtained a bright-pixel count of 4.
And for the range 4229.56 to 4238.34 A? 7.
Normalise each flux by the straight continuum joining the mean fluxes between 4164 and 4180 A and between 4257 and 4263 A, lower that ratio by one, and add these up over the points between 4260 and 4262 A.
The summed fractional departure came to 0.02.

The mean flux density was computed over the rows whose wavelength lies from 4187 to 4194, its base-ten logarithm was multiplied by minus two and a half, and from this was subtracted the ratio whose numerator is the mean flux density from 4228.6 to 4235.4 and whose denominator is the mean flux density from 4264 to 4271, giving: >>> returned -6.61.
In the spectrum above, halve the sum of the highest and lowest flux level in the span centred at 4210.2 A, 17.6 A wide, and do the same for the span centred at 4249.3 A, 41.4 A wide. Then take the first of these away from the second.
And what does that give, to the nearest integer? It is 2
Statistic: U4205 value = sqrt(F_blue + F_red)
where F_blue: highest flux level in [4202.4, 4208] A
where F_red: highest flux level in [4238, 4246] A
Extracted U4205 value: 20.2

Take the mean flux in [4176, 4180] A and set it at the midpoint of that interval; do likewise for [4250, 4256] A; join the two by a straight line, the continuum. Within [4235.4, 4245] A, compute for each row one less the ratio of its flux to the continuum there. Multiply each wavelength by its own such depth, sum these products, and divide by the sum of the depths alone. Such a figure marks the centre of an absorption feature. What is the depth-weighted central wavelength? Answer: 4240.4 A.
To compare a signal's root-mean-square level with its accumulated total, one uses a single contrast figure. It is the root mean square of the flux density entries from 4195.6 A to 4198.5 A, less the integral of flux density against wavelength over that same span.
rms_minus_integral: -348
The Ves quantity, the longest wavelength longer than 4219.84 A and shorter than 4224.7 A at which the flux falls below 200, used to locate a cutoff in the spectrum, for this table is 4224.21 A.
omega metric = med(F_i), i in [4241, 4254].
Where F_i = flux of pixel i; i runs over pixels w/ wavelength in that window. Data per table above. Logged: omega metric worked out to 203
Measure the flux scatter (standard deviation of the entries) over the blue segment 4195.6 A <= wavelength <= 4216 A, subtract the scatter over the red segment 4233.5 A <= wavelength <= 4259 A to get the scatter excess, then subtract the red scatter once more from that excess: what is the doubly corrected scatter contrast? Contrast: 0.8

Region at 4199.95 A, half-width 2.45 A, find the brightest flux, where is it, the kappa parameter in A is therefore 4201.89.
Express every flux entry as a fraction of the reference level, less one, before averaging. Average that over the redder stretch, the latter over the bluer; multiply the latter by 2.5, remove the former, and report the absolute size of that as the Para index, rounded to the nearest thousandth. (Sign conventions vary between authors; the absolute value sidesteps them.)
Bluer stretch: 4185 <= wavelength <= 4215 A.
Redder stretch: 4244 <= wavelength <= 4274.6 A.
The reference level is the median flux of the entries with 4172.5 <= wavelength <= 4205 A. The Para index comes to 0.037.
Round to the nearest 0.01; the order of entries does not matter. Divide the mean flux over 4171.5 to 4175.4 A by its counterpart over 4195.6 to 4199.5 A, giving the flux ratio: 0.97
